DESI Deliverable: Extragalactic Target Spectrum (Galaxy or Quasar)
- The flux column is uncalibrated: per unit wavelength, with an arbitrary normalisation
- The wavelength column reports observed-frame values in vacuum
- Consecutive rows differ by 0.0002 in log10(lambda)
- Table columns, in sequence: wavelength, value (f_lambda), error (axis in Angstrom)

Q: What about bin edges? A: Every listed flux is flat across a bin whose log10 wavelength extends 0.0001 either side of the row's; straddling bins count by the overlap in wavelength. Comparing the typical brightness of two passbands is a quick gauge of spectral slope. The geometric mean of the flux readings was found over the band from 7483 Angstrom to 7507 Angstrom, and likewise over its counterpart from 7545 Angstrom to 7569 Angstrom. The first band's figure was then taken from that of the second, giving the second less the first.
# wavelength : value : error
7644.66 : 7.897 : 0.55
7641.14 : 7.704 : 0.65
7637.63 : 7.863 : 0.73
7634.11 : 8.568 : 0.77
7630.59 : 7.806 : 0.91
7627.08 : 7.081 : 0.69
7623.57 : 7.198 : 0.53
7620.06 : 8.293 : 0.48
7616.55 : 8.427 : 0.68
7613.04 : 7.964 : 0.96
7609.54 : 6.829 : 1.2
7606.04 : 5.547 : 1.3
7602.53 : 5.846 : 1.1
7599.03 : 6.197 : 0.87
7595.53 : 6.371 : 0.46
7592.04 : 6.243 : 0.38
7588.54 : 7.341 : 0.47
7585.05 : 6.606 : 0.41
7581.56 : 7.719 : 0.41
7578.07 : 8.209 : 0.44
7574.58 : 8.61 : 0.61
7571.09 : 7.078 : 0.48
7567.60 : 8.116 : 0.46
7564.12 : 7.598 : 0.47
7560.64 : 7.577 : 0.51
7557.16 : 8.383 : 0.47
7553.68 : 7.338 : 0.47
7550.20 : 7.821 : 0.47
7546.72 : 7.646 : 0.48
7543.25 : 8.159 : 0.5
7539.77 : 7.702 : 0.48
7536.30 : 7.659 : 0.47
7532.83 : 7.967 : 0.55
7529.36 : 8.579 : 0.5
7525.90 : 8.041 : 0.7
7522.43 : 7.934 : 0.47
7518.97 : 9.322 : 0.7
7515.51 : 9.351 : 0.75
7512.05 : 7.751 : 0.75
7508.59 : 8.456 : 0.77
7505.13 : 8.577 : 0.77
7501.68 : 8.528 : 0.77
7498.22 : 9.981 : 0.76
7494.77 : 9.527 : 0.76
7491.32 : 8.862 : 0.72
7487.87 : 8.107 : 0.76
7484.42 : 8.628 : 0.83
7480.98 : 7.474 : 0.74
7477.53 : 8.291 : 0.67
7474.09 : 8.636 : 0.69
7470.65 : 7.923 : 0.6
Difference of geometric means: -1.1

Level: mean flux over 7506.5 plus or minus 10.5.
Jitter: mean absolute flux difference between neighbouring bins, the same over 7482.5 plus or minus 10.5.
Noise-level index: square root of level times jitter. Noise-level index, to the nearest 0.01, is 2.51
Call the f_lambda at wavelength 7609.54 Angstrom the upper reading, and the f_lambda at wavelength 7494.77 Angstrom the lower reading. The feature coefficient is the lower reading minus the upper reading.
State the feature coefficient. 2.7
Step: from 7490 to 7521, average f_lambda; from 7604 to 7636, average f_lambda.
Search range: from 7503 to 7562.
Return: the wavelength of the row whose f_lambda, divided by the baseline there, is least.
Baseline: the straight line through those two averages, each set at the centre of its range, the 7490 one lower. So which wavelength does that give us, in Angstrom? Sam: 7512.05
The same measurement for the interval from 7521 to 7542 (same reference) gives 7536.30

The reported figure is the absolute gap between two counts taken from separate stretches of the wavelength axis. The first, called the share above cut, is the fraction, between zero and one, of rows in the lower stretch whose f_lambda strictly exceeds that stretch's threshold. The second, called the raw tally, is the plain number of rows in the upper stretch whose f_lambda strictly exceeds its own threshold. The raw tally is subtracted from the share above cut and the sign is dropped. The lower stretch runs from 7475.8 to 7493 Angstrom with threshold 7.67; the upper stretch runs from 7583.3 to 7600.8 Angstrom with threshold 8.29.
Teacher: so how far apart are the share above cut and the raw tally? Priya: 0.80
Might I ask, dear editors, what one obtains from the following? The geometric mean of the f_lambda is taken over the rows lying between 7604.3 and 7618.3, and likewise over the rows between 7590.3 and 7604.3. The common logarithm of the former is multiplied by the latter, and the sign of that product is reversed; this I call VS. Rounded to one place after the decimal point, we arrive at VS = -5.2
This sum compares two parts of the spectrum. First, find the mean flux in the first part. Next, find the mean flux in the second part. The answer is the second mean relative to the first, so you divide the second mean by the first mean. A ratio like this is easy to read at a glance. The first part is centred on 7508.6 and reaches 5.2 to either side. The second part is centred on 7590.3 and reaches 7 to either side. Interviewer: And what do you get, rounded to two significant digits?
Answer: 0.80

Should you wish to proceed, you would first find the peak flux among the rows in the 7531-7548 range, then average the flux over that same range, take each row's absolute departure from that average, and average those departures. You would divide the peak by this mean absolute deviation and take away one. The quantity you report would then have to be 42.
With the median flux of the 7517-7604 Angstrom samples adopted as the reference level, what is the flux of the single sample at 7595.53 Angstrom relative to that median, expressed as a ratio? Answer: 0.83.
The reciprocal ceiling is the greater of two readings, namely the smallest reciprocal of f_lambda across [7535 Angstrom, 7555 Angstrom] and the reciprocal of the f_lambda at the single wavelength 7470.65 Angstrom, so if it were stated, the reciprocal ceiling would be 0.126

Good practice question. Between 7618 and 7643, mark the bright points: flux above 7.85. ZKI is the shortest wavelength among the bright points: 7620.06 Angstrom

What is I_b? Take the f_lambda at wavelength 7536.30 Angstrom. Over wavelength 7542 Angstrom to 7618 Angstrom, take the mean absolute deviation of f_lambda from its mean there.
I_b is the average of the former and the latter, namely 4.2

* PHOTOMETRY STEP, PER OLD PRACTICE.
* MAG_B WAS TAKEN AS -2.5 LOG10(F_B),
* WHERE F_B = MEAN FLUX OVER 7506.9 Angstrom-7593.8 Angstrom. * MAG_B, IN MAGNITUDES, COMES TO -2.24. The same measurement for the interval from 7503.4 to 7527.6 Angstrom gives -2.32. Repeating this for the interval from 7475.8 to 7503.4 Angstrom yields -2.35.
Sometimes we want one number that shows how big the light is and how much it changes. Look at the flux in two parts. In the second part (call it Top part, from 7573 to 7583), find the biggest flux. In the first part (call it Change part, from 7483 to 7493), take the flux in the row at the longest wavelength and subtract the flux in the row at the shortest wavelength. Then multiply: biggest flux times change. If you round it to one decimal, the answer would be 2.0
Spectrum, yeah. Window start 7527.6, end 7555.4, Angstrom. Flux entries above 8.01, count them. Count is 2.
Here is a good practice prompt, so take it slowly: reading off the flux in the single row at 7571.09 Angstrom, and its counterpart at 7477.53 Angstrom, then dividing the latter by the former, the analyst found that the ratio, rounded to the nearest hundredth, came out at 1.17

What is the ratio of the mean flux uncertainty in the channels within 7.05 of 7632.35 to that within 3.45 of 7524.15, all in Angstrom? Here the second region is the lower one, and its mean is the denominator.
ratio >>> 1.3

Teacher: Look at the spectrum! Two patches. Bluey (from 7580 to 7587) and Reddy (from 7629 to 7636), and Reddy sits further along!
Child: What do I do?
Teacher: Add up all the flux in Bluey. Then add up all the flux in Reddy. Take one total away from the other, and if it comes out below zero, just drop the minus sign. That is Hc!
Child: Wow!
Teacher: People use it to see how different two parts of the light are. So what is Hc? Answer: 2.0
